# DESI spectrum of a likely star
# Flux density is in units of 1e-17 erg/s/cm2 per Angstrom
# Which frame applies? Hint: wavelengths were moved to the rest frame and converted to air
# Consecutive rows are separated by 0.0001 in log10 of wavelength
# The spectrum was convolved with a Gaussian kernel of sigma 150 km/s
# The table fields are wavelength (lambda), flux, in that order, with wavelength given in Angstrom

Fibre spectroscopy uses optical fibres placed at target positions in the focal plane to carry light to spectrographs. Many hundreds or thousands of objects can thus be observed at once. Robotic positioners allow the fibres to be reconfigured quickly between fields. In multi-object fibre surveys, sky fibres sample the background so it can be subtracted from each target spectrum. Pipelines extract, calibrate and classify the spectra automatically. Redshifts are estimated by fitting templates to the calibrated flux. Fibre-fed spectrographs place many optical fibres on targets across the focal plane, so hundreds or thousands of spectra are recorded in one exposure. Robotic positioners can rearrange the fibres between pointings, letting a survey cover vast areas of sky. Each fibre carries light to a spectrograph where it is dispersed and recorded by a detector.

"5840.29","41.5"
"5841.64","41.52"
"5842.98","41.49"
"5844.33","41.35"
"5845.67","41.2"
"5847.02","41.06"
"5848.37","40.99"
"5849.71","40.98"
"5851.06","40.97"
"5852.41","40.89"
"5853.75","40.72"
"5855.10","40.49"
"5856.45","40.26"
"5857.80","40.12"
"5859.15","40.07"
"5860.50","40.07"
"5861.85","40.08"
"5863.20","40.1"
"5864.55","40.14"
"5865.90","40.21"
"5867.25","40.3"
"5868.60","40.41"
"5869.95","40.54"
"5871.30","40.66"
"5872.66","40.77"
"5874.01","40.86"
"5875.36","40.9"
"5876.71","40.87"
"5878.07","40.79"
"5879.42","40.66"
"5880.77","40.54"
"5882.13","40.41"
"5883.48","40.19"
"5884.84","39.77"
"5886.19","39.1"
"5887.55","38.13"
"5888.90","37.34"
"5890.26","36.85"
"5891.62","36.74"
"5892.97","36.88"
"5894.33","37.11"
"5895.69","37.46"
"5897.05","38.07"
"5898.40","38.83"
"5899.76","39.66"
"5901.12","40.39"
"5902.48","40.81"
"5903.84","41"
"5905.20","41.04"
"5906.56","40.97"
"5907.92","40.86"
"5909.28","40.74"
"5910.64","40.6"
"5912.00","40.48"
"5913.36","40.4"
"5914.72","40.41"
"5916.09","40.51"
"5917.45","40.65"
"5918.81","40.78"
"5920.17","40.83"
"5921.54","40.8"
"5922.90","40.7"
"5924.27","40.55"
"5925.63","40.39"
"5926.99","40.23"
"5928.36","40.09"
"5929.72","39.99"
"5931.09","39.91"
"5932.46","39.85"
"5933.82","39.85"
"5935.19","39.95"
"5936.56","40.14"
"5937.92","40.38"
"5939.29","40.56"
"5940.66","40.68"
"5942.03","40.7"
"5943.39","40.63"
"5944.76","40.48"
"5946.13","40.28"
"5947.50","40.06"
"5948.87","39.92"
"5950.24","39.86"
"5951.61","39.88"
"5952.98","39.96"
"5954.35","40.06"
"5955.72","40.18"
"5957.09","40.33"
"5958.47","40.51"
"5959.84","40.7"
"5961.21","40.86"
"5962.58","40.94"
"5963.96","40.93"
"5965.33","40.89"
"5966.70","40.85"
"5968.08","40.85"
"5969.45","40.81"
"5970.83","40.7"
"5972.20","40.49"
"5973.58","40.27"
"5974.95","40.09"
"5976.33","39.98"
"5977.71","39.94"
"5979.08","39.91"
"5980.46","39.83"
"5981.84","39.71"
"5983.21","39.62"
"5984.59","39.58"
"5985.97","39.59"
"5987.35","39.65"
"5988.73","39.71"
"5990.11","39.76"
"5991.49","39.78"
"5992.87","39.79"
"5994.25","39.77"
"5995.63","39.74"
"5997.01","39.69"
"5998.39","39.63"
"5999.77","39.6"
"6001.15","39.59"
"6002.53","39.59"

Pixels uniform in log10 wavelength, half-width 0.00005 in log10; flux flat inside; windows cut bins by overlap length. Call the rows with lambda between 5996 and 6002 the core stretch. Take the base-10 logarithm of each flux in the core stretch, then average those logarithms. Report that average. 1.60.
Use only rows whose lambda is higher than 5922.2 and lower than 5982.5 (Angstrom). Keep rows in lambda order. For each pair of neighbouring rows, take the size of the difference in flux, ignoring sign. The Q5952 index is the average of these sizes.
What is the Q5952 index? 0.113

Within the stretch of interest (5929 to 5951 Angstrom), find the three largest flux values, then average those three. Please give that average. 40.7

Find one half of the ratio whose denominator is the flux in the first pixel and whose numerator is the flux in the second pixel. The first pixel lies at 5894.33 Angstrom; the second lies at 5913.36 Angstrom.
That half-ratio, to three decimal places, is 0.544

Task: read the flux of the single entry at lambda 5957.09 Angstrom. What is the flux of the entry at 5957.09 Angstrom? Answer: 40.33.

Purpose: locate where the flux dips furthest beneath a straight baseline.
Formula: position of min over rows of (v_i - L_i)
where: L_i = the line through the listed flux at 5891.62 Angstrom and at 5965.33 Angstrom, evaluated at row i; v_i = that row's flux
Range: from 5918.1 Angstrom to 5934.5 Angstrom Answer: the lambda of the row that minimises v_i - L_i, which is 5933.82 Angstrom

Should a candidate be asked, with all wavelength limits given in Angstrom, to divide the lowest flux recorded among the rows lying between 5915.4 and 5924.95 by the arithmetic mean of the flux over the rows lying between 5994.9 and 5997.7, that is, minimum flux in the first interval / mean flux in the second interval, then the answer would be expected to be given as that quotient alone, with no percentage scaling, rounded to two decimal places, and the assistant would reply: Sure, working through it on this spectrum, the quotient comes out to 1.02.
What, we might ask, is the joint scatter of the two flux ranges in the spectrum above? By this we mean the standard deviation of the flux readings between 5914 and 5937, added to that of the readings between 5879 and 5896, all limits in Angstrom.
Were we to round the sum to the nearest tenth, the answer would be 1.9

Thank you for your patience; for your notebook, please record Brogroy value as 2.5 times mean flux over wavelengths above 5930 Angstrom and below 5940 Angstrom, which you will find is 100.2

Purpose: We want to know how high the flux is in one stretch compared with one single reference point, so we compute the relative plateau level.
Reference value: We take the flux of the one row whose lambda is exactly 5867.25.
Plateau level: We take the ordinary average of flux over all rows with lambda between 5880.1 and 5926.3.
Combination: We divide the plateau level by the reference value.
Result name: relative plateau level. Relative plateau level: 0.99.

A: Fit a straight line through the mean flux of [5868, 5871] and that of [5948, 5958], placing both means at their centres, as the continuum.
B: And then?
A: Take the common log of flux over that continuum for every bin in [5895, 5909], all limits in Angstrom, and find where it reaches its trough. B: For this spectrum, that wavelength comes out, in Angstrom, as 5895.69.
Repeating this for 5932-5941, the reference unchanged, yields 5932.46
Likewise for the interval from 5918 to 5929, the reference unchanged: 5928.36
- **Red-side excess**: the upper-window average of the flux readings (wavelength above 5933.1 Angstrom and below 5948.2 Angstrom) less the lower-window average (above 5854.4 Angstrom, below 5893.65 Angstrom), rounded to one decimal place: 0.5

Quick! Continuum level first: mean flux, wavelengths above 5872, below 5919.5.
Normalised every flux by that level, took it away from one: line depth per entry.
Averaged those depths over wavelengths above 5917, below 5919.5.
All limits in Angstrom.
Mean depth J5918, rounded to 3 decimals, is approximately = -0.024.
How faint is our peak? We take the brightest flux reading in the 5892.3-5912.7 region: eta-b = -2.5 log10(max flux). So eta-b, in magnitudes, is -4.03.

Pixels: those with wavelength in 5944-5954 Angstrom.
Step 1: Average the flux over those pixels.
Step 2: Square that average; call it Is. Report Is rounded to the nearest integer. 1605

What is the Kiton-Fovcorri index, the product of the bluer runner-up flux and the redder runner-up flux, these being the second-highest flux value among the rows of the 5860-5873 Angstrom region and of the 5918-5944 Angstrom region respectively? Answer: 1659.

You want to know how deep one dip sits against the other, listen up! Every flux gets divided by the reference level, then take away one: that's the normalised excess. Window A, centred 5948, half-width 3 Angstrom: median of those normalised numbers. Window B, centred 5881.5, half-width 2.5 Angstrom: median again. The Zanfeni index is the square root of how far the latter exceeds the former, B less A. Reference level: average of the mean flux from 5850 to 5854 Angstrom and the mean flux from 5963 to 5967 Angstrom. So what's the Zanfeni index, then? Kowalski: 0.109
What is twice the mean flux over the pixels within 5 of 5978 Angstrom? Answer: 79.9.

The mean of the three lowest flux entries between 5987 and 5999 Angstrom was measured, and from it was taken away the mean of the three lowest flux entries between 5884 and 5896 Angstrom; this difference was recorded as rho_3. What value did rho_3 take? 2.8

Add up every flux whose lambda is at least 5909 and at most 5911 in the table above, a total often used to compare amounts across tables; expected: 81.3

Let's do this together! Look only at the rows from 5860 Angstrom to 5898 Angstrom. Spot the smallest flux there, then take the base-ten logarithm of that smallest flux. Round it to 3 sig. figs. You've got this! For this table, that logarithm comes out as 1.57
